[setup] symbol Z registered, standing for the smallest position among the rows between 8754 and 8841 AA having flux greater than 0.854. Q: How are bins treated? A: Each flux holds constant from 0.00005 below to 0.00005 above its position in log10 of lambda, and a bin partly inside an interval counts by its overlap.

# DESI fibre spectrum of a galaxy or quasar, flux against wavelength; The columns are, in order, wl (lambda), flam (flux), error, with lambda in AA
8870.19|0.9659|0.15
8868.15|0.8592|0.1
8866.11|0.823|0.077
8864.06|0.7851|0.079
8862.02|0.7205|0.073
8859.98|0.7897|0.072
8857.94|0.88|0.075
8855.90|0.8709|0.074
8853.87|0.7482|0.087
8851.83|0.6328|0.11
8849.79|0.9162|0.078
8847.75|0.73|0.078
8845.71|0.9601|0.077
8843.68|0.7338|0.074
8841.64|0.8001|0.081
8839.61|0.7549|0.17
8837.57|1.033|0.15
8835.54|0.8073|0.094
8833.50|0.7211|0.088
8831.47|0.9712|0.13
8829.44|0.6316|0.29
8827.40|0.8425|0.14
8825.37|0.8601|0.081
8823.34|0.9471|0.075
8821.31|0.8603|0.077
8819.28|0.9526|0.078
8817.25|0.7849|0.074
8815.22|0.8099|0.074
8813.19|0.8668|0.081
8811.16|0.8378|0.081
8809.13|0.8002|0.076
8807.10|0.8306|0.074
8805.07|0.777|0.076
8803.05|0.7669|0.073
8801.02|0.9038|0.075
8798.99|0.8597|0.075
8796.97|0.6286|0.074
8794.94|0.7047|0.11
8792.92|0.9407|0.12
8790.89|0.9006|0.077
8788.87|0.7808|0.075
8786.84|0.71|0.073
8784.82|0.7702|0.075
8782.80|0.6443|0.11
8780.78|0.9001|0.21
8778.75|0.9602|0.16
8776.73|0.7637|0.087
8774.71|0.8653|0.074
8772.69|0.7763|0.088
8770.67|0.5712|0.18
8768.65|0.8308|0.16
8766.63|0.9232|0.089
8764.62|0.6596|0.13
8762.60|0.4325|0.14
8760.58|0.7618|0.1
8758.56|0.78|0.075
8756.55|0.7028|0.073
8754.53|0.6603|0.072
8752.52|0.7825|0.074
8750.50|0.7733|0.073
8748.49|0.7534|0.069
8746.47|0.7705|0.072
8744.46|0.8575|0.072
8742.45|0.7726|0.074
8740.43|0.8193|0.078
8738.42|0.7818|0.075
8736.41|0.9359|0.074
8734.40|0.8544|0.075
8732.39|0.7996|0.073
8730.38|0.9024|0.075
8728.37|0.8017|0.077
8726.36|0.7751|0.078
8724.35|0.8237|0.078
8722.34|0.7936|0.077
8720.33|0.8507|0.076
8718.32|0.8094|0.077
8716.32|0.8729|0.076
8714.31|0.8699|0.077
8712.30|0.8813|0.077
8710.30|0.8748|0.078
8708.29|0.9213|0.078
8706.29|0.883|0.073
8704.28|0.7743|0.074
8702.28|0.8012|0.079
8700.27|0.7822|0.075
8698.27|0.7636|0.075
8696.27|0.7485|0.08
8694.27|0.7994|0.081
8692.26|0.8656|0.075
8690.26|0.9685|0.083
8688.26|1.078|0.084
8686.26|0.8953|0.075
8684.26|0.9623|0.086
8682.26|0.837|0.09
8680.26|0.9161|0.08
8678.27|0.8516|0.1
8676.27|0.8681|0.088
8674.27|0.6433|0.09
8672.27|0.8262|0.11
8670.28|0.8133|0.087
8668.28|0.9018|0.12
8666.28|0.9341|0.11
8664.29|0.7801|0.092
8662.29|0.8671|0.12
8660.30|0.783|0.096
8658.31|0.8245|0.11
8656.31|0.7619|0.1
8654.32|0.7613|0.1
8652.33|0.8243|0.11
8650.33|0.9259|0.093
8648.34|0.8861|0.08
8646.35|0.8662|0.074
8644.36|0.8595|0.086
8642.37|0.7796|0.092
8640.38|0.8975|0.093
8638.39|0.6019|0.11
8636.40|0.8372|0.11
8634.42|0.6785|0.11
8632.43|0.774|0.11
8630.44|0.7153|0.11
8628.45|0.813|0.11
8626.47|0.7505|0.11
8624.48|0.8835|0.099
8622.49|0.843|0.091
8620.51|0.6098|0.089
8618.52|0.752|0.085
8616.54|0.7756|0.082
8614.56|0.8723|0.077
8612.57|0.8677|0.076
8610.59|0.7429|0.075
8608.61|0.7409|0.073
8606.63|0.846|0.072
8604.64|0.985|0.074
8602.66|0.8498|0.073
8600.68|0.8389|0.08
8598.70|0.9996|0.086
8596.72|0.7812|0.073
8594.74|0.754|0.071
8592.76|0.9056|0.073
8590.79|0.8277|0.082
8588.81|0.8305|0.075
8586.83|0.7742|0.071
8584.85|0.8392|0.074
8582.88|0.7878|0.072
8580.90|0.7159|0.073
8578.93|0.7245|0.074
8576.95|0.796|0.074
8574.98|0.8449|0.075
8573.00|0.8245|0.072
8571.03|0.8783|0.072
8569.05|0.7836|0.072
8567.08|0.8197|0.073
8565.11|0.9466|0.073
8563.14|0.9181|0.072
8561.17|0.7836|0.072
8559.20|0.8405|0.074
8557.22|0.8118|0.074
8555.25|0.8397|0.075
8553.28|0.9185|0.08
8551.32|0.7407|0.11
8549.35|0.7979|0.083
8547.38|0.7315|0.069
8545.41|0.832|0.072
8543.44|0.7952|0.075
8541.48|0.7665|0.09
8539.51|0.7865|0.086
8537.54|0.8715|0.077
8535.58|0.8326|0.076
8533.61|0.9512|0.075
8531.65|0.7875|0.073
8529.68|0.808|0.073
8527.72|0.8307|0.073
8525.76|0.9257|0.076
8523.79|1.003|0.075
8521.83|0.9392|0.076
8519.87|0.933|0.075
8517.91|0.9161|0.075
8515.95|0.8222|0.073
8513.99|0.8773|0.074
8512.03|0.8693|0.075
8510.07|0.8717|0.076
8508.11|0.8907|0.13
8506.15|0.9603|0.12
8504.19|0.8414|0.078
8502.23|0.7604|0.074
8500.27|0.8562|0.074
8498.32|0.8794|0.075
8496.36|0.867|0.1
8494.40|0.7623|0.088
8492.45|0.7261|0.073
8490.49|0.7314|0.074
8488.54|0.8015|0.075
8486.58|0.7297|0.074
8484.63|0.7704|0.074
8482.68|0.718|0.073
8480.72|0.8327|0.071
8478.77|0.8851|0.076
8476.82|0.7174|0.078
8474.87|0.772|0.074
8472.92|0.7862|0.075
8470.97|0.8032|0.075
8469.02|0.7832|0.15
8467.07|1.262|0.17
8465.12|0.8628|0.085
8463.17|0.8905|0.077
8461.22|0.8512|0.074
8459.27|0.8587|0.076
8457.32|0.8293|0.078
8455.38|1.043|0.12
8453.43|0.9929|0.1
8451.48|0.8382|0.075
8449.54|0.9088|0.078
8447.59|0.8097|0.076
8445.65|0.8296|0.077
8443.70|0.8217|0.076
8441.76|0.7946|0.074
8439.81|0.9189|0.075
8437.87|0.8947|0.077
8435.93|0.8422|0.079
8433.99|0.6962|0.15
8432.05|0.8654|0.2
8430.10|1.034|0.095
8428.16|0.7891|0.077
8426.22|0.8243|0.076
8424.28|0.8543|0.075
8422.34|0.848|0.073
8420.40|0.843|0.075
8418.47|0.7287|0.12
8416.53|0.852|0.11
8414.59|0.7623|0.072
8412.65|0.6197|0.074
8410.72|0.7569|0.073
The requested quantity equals 8766.63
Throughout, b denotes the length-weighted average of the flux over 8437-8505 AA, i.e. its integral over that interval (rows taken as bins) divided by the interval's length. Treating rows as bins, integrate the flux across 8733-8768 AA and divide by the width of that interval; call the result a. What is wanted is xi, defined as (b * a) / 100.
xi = 0.0064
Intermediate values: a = 0.767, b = 0.84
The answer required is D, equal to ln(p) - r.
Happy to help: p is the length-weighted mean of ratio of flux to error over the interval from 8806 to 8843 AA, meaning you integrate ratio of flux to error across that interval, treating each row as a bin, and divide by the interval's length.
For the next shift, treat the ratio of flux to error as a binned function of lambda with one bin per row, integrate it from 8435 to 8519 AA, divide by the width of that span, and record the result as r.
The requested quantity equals -8.2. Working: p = 9.2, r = 10.4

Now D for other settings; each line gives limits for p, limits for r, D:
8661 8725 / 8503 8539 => -8.9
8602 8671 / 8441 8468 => -8.3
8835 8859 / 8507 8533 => -9.2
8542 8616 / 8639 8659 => -6.7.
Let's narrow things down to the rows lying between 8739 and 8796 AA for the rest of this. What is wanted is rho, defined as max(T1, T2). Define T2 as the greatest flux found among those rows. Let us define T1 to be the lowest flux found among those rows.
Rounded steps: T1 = 0.4325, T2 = 0.9602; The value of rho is 0.96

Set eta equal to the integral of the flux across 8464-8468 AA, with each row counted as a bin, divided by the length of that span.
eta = 1.05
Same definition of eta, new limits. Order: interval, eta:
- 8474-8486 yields 0.78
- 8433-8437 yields 0.77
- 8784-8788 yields 0.74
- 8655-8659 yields 0.79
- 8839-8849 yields 0.80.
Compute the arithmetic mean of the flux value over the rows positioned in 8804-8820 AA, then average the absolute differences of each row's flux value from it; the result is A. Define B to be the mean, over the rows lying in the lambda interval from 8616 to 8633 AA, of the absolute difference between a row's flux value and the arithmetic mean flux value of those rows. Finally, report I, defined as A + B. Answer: 0.09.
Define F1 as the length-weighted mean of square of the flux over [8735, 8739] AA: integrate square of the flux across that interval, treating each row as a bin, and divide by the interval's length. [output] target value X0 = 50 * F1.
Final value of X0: 38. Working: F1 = 0.757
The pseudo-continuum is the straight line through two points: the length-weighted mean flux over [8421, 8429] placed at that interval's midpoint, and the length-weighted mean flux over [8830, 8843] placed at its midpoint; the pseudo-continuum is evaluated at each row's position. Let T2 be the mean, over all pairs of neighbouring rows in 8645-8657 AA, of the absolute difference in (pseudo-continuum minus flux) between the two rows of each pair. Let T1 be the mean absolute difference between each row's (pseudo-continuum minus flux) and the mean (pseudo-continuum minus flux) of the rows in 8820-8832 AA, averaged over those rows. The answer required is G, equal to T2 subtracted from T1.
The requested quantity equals 0.03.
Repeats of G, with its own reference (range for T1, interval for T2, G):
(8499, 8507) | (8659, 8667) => -0.05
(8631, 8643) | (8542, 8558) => 0.00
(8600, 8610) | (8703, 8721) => 0.01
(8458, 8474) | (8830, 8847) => -0.07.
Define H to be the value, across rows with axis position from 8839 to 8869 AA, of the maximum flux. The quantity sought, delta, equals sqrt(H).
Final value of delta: 0.98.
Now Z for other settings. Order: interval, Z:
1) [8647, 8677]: 8648.34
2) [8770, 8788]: 8774.71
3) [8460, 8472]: 8463.17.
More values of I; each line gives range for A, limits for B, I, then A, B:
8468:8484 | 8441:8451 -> 0.07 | 0.040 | 0.030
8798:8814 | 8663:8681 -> 0.10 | 0.037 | 0.064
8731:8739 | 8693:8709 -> 0.10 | 0.052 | 0.046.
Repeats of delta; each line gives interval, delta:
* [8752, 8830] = 0.98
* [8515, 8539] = 1.00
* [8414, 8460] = 1.02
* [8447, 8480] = 1.12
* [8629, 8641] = 0.95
